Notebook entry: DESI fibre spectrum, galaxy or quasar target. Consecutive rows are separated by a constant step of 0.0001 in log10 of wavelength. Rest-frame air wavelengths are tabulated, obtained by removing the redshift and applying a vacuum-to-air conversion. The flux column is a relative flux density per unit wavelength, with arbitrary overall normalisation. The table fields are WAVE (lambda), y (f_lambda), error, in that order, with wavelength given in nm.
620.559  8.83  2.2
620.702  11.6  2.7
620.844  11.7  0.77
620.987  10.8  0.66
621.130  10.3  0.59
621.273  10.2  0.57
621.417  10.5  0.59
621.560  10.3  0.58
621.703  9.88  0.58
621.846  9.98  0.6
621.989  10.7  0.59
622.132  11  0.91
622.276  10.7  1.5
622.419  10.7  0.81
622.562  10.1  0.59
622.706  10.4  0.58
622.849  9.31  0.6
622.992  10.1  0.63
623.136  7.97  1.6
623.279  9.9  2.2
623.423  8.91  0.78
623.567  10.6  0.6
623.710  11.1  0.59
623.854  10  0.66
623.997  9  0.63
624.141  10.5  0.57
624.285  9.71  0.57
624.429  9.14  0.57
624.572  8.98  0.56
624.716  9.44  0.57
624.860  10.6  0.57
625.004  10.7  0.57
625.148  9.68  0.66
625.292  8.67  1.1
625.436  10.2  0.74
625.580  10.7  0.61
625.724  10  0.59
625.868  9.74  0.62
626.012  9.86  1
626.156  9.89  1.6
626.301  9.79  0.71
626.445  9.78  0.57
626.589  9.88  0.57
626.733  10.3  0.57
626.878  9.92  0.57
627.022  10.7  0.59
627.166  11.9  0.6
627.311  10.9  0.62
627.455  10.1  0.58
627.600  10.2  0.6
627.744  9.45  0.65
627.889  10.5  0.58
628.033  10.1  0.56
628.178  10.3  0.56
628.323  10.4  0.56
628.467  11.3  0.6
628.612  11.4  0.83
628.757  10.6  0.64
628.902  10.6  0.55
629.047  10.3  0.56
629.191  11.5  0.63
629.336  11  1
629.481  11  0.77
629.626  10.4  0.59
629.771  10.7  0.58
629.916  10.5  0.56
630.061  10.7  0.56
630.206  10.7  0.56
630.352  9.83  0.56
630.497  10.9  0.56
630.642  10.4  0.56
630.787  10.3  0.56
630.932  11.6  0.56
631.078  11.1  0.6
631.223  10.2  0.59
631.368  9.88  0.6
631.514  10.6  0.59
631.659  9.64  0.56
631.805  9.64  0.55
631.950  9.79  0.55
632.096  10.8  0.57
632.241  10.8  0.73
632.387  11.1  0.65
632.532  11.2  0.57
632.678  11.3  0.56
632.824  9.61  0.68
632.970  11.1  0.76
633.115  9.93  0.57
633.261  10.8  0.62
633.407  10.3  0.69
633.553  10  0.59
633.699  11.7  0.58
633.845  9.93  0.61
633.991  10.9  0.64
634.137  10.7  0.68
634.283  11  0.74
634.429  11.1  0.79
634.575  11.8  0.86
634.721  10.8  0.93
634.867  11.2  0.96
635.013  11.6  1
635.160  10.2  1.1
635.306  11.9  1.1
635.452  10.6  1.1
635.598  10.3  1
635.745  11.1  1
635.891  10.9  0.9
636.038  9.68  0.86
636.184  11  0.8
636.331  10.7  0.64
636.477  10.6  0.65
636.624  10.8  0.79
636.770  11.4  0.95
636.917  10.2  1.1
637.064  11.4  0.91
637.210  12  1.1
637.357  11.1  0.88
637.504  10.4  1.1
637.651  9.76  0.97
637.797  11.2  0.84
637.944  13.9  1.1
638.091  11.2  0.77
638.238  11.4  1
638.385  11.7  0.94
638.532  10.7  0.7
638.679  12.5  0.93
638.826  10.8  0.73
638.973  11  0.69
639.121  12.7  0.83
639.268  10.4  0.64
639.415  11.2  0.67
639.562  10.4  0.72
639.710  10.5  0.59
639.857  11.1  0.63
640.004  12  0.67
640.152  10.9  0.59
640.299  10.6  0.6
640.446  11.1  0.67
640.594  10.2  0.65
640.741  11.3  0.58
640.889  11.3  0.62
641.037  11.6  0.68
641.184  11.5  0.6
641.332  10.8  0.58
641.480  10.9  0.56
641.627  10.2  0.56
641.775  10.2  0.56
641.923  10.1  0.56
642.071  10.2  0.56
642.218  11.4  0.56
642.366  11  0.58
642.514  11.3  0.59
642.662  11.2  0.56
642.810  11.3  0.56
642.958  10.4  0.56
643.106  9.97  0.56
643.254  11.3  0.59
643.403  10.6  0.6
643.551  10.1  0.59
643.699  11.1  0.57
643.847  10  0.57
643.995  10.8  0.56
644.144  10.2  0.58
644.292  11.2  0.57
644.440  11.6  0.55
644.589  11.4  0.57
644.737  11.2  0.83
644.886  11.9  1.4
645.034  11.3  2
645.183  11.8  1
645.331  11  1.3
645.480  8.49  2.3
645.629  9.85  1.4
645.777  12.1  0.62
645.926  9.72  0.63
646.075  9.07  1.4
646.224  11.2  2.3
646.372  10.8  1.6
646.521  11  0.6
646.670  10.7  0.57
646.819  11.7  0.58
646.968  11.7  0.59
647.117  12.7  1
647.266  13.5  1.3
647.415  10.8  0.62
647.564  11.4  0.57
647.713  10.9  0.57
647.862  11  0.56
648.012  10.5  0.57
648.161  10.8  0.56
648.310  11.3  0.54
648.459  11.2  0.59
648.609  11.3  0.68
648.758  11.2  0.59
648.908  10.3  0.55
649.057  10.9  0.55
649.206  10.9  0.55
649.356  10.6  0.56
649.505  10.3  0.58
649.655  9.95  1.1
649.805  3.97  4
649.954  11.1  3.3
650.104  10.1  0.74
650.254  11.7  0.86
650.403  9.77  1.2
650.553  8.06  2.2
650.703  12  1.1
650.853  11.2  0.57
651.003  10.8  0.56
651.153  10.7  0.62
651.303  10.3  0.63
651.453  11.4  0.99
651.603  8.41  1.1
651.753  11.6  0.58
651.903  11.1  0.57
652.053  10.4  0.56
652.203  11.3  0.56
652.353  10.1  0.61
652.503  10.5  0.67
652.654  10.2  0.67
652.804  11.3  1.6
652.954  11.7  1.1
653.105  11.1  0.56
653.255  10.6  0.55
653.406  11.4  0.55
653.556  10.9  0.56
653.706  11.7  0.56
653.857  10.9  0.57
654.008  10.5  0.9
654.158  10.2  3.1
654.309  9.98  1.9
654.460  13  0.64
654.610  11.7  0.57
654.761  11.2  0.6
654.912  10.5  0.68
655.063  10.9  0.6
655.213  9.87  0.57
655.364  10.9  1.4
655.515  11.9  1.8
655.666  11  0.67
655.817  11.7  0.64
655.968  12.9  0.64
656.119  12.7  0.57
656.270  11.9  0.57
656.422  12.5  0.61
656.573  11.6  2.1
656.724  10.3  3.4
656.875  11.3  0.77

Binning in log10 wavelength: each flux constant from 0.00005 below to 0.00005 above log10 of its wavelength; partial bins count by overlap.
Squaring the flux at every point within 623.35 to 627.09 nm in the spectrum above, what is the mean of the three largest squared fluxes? 117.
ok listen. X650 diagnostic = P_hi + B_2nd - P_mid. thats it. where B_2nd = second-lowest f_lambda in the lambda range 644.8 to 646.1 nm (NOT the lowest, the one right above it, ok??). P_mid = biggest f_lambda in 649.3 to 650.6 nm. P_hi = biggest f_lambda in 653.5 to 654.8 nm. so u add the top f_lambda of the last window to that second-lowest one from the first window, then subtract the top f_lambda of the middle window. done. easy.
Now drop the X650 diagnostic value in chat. 10.4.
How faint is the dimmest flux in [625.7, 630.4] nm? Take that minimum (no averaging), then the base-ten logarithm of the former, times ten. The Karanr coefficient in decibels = 9.75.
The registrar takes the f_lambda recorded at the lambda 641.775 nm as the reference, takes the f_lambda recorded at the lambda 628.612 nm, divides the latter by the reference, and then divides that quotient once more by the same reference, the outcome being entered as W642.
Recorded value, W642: 0.110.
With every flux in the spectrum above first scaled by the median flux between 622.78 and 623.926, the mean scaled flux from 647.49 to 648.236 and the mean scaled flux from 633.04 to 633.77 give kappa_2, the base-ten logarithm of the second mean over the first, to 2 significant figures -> -0.015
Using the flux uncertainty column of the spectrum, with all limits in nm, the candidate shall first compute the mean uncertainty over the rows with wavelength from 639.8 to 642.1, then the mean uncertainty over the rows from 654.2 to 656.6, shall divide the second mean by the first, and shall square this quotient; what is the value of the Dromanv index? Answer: 2.3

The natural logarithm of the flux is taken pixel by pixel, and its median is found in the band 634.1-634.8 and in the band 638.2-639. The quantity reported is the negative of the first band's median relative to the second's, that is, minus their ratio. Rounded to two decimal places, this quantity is -0.99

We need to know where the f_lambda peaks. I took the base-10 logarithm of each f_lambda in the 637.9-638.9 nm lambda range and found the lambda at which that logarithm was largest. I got 637.944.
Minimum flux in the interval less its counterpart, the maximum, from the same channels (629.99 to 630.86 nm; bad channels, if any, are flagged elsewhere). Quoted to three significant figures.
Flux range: -1.07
